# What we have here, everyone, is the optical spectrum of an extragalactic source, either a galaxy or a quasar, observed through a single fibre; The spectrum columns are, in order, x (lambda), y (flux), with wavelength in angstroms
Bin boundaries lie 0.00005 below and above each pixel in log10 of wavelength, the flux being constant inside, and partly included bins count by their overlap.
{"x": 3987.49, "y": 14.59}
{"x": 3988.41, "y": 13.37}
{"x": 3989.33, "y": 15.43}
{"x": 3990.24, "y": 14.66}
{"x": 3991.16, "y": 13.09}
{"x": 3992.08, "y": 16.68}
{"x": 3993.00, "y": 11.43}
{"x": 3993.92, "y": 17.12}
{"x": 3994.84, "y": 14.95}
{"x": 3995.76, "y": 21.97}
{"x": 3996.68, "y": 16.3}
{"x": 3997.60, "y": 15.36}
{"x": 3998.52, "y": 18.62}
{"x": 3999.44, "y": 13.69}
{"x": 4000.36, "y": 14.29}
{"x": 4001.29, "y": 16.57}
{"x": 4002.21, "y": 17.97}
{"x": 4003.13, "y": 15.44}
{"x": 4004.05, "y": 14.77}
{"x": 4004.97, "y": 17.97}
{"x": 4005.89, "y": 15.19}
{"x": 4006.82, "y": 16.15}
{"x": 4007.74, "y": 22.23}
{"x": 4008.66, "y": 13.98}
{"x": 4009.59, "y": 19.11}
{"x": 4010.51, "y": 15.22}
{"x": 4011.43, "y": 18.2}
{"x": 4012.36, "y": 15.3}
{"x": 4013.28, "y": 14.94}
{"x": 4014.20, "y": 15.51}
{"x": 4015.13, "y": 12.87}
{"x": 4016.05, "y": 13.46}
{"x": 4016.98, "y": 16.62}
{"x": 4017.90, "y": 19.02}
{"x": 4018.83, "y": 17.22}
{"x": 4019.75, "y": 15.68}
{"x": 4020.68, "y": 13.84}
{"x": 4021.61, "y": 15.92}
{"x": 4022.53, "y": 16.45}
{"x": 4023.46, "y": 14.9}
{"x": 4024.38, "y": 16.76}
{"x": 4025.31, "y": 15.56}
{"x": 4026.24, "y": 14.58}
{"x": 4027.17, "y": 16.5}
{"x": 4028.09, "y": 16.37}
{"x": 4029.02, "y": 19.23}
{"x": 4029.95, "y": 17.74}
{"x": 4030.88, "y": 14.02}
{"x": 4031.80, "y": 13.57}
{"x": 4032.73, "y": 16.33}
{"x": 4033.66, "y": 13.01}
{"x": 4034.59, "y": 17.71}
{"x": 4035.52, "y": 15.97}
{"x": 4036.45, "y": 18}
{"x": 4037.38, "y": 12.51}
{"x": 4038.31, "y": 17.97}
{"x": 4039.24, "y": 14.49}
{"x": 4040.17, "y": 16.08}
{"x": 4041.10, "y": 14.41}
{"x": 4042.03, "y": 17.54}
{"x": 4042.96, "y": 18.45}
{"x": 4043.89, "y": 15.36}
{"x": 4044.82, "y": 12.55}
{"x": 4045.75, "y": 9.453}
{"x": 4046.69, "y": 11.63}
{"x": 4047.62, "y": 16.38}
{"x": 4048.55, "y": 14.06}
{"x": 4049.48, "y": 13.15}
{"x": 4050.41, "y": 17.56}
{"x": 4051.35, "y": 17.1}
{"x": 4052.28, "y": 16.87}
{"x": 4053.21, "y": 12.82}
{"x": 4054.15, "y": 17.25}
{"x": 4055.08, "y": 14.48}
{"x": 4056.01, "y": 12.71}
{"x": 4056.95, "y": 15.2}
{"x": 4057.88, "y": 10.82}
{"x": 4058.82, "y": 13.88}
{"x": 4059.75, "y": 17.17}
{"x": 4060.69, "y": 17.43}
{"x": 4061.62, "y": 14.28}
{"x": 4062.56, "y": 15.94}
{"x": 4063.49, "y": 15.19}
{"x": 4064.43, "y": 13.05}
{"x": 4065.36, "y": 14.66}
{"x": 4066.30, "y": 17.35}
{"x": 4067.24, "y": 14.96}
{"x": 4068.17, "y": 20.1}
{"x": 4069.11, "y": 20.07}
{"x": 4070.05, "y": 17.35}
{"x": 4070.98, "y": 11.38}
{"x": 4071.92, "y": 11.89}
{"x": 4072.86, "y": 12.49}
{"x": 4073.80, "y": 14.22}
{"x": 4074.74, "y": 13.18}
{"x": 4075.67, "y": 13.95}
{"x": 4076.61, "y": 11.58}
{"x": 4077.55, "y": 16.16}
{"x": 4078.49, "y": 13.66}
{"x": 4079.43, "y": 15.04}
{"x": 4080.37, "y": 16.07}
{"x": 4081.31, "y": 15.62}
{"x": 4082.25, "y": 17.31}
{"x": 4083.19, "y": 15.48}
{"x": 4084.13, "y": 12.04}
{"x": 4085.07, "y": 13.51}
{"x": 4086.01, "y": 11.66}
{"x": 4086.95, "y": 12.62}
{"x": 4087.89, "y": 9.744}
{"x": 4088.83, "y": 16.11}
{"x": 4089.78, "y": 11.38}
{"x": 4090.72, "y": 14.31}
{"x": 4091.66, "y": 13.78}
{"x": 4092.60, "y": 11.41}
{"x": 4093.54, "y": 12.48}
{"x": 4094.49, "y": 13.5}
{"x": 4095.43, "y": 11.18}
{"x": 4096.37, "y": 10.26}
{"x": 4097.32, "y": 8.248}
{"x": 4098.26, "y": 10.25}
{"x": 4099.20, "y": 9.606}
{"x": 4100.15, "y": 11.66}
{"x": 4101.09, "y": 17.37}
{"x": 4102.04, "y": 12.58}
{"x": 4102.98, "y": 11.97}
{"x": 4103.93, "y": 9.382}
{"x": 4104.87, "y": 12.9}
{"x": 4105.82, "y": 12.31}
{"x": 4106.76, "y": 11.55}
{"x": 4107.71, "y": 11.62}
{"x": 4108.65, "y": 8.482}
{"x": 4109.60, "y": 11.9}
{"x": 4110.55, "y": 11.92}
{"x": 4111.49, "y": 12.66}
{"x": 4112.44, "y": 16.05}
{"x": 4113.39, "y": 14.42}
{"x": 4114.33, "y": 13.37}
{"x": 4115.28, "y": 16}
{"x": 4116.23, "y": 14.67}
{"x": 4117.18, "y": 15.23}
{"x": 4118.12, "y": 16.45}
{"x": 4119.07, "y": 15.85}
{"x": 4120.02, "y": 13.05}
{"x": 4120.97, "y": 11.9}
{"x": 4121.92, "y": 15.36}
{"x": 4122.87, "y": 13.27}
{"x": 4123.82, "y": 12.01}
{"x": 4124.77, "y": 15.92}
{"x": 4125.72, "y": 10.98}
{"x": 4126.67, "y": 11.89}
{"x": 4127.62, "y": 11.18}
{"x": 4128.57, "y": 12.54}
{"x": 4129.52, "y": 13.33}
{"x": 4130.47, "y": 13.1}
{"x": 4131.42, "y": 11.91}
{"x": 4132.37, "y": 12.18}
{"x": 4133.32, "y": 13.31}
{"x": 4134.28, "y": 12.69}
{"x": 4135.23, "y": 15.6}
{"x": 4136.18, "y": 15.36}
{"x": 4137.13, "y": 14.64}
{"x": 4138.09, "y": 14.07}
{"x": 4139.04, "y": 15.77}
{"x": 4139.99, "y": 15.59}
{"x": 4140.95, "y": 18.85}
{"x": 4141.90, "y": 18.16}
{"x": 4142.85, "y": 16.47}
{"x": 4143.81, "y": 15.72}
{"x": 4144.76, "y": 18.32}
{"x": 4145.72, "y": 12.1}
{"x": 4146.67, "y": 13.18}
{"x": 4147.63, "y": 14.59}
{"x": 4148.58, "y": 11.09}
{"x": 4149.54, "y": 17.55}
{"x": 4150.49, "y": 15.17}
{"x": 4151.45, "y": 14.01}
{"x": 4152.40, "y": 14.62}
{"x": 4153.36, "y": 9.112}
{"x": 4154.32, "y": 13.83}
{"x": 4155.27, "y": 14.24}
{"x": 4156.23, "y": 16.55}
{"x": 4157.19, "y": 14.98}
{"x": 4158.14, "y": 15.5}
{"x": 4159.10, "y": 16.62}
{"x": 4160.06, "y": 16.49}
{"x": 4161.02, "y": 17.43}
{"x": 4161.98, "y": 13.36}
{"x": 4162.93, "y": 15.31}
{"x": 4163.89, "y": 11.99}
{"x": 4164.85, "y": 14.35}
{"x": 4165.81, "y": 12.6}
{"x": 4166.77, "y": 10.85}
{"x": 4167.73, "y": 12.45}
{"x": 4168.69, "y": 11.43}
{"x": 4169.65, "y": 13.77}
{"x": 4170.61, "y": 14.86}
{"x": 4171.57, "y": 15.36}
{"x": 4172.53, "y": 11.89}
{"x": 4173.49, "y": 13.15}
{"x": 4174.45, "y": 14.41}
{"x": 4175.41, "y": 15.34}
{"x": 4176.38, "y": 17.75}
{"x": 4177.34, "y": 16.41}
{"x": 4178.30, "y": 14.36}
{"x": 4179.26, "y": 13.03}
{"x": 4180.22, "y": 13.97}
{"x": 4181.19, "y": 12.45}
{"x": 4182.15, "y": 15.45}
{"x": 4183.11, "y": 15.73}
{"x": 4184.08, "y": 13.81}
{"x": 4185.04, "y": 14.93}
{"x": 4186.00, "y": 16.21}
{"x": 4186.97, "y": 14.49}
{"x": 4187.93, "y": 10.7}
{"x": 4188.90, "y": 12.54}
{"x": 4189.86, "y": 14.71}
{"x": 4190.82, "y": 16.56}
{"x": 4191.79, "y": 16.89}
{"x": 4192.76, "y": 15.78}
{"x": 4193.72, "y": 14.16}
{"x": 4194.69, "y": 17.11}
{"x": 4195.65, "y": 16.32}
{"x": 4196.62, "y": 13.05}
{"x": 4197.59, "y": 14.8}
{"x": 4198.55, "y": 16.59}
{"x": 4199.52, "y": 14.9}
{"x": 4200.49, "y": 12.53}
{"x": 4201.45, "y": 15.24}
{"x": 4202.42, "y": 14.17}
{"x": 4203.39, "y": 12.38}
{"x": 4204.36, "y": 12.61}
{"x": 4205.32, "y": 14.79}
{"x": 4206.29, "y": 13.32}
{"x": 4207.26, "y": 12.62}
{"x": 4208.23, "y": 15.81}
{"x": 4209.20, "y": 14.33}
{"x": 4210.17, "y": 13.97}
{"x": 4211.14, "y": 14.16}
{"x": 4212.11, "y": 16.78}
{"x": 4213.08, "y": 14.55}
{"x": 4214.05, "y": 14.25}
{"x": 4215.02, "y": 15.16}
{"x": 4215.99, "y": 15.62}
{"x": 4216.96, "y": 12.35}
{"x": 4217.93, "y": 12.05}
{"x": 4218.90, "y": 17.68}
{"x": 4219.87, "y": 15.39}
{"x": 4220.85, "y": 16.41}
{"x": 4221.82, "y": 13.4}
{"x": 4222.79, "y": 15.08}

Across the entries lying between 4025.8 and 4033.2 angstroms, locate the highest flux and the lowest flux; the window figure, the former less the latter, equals 5.7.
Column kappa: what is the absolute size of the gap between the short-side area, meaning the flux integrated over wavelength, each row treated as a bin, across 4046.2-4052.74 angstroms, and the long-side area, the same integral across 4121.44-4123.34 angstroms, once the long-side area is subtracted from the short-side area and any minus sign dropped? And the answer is 72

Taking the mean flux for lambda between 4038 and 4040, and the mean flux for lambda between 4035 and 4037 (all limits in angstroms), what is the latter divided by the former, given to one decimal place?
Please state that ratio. 1.0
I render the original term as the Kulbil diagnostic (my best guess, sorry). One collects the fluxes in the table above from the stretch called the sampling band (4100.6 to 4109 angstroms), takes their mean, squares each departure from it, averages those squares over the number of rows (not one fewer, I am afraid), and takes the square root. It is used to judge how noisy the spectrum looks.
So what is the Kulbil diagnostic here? 2.3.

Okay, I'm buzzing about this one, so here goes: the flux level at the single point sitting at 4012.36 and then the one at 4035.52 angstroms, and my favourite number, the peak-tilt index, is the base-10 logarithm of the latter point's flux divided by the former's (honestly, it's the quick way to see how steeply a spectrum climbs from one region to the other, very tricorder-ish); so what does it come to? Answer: 0.02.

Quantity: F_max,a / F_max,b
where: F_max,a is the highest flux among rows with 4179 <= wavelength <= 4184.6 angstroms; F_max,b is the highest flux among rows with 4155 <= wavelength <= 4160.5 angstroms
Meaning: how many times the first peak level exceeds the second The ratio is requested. 0.95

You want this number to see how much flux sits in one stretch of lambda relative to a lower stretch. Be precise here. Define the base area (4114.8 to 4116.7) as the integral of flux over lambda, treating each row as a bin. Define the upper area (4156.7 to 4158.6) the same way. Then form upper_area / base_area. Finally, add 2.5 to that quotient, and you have 3.5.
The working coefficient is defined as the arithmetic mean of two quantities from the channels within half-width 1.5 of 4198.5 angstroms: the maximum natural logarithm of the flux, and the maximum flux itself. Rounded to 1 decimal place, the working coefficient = 9.7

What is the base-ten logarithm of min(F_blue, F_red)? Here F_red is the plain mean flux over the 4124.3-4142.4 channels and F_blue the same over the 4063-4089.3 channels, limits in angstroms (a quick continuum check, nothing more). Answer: 1.15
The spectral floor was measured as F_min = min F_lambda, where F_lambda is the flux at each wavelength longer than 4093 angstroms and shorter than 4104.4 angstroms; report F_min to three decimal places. 8.248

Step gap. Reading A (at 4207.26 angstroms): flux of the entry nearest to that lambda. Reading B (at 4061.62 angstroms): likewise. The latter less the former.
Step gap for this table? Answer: 1.7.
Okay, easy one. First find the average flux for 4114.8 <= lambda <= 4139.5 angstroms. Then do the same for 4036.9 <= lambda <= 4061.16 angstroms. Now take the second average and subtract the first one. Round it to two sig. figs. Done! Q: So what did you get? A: 1.1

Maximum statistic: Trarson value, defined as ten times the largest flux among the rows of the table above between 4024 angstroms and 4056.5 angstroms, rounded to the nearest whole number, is 192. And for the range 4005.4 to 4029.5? 222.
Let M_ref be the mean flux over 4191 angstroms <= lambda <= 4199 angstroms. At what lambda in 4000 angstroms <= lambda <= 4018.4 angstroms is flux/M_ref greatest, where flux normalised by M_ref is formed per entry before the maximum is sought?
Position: 4007.74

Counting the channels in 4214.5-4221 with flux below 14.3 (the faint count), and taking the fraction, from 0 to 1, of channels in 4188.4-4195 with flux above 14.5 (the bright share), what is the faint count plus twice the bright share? 3.4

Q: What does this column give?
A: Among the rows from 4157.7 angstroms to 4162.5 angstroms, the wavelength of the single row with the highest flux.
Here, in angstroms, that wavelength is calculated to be 4161.02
